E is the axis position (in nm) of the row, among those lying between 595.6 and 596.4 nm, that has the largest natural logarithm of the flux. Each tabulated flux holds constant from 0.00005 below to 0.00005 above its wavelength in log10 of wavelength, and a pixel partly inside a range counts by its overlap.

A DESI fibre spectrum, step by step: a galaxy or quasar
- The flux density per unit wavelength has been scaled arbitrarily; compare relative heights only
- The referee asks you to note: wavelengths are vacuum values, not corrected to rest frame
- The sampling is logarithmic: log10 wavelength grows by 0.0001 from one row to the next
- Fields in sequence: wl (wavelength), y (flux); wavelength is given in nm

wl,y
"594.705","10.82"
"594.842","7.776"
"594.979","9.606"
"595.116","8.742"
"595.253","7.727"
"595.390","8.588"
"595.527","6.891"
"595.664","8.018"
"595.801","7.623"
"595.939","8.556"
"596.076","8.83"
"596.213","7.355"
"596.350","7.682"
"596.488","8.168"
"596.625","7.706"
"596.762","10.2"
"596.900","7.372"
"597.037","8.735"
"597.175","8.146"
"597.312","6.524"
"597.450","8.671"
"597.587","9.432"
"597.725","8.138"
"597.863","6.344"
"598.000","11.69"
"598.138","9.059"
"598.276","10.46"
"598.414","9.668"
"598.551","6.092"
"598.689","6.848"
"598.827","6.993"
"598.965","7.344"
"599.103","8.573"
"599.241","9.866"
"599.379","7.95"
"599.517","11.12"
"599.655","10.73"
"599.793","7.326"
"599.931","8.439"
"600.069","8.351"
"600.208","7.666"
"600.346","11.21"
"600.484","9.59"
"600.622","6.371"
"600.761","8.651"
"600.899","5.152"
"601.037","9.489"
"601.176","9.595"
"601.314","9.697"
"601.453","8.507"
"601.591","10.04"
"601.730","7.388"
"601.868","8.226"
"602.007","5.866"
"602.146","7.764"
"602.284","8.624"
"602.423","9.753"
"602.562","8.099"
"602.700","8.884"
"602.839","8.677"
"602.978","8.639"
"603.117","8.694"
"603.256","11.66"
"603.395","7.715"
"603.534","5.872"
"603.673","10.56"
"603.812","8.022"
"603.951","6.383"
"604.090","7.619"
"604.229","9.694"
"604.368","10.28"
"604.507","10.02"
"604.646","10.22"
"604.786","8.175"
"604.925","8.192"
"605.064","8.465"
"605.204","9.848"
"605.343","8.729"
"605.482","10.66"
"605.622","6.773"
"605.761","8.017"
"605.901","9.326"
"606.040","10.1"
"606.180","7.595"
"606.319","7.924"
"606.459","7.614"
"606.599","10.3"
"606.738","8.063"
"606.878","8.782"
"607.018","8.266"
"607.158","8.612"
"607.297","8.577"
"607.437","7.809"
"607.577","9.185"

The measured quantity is 596.076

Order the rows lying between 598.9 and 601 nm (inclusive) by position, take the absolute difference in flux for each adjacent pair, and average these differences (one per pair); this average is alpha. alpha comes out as 1.96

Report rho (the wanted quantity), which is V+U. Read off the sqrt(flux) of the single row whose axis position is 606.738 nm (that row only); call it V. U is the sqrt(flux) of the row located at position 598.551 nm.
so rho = 5.31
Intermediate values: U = 2.47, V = 2.84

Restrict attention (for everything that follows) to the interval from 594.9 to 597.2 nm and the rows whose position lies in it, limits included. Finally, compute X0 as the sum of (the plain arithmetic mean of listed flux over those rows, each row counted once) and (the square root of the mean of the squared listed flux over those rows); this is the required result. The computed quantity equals 16.5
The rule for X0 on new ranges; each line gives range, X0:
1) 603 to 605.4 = 17.8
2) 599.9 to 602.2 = 16.8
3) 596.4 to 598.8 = 17.0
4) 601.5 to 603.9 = 17.1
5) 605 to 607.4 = 17.4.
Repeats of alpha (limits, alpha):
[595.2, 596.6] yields 0.84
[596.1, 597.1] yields 1.33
